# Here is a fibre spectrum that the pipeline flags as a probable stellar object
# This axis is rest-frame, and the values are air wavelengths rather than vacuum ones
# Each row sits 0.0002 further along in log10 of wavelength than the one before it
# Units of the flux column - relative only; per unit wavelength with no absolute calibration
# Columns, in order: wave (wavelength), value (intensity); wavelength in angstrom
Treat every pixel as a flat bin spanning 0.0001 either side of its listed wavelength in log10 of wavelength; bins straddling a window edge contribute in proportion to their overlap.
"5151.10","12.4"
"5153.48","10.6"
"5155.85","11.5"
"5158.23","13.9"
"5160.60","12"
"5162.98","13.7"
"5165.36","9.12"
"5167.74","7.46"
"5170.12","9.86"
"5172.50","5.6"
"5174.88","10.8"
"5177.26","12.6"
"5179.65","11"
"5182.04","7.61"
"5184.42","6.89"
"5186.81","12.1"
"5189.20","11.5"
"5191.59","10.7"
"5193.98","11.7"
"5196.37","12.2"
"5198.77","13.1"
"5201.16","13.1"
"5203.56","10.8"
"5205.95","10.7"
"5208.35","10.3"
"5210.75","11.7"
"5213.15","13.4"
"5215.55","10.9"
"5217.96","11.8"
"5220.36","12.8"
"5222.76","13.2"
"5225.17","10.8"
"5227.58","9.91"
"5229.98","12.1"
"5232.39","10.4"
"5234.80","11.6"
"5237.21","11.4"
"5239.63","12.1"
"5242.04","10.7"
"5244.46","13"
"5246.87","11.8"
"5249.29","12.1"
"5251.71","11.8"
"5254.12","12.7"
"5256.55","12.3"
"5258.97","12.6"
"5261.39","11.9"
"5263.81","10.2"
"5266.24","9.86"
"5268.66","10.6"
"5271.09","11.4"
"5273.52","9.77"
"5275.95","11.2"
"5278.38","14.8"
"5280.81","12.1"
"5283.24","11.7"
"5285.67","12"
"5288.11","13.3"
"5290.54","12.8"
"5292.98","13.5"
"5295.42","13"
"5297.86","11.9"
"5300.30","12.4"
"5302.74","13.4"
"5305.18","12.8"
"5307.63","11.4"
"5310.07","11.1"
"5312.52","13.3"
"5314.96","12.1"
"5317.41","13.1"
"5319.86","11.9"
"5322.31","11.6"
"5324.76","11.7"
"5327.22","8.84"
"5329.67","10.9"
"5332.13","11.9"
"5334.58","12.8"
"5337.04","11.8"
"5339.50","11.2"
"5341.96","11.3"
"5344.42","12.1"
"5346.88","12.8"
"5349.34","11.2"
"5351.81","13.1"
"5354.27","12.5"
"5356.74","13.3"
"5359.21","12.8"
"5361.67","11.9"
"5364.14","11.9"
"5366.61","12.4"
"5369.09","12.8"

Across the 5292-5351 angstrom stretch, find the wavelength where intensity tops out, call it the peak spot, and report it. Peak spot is 5292.98 angstrom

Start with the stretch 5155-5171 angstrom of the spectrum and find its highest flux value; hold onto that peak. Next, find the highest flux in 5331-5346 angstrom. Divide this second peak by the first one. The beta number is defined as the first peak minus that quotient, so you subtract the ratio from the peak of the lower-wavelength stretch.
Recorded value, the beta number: 13.0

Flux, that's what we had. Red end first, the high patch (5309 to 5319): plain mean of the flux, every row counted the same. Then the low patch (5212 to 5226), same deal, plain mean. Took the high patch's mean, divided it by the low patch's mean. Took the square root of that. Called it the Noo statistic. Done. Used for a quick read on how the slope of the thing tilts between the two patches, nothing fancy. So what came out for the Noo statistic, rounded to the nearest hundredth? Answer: 1.01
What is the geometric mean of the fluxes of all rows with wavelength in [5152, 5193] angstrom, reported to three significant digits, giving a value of 10.1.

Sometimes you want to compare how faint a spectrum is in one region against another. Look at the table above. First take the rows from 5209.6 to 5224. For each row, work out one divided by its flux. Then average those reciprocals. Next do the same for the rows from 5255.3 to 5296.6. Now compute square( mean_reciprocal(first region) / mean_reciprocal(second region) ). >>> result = 0.9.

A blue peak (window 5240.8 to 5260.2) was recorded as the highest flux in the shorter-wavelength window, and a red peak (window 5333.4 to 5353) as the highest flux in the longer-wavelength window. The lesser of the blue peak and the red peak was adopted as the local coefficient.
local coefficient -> 13.0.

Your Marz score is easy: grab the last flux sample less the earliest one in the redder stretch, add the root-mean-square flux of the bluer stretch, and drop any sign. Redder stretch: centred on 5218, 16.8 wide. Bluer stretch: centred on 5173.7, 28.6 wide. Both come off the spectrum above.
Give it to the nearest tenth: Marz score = 9.3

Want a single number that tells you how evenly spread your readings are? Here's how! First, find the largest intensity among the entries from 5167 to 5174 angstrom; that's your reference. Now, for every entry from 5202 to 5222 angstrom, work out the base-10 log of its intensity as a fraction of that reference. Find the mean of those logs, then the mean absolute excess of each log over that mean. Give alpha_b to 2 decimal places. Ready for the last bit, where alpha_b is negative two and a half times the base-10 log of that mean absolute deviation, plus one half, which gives 4.21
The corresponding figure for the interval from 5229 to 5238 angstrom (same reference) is 4.80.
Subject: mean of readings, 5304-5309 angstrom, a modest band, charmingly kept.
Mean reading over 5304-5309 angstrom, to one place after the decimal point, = 12.1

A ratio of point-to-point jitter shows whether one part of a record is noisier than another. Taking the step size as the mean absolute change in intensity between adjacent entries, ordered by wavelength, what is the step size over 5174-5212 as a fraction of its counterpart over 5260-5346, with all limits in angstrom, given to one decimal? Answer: 1.3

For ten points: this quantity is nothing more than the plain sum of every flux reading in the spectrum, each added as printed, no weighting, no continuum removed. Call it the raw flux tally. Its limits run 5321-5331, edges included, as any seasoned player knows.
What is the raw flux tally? 43.0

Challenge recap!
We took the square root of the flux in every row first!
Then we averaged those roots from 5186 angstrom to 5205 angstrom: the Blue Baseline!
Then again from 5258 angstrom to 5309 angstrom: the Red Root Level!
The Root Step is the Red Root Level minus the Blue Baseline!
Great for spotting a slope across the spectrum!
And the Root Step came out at 0.02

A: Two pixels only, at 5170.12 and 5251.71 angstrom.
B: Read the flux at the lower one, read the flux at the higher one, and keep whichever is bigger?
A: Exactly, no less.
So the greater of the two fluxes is 11.8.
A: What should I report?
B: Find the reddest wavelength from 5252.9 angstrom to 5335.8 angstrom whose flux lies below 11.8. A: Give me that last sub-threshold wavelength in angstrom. 5329.67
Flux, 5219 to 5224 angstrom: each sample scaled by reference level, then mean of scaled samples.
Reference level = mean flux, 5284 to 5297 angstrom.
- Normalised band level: 1.01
